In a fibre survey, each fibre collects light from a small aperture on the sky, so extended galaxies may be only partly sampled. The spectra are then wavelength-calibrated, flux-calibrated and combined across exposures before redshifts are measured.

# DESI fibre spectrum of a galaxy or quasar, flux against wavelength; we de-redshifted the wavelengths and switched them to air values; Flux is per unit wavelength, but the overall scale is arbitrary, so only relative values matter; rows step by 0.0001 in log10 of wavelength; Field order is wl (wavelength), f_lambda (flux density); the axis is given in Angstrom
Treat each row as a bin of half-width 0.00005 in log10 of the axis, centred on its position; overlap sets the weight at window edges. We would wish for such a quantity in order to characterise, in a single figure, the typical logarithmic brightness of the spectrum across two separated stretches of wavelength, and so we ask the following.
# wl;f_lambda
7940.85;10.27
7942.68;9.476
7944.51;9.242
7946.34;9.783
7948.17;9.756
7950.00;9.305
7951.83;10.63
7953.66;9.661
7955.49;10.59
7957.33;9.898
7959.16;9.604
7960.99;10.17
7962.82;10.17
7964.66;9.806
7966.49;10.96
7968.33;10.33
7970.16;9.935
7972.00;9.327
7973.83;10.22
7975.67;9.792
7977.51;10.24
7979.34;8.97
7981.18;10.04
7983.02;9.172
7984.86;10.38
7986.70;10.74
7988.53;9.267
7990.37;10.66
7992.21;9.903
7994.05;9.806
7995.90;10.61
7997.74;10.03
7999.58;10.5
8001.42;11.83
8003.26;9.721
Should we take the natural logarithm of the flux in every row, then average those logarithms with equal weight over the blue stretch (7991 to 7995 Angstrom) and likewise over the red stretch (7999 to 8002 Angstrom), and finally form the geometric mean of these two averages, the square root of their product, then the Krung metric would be 2.35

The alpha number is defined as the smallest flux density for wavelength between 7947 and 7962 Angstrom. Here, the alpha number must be 9.305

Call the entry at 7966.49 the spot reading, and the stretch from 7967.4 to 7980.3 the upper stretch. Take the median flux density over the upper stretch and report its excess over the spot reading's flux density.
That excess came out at -1.0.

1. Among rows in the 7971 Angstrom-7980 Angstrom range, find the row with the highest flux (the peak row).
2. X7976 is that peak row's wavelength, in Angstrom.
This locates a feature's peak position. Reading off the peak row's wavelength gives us 7977.51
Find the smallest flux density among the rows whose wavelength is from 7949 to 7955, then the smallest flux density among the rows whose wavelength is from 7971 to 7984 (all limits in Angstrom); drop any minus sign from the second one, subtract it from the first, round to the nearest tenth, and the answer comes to 0.3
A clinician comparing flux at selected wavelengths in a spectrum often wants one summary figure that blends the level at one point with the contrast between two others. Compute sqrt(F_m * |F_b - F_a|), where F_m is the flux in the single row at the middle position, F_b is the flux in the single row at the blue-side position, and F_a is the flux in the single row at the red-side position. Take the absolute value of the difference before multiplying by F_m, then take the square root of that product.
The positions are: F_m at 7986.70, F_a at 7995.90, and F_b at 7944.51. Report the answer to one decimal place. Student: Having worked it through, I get 3.8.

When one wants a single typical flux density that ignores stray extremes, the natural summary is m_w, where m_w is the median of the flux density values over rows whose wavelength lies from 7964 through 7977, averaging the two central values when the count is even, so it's 9.9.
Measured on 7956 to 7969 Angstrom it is 10.2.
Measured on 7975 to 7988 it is 10.0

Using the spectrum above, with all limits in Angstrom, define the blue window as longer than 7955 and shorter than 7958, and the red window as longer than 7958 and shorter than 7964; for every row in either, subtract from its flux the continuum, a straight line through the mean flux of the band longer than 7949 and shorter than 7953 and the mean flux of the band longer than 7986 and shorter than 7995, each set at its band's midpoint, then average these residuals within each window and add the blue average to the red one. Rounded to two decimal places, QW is 0.25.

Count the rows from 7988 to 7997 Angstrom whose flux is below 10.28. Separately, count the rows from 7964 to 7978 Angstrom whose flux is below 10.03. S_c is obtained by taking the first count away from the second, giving 1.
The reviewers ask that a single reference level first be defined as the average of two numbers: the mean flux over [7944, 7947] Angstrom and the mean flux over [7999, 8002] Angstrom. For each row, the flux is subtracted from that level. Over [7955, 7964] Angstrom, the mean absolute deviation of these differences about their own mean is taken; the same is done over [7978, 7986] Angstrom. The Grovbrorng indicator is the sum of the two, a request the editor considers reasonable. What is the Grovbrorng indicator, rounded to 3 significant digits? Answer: 0.838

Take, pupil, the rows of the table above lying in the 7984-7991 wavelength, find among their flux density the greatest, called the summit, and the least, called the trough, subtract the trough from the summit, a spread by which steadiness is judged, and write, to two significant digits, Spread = 1.5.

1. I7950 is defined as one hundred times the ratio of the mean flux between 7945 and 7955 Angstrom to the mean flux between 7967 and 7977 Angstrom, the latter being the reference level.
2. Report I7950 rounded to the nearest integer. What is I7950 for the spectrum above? 99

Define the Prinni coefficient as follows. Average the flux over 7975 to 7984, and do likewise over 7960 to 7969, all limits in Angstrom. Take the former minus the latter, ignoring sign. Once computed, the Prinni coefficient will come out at 0.6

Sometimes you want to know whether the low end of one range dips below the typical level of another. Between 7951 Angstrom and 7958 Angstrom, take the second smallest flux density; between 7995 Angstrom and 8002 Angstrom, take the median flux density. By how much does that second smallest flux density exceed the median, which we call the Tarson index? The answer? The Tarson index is -0.66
